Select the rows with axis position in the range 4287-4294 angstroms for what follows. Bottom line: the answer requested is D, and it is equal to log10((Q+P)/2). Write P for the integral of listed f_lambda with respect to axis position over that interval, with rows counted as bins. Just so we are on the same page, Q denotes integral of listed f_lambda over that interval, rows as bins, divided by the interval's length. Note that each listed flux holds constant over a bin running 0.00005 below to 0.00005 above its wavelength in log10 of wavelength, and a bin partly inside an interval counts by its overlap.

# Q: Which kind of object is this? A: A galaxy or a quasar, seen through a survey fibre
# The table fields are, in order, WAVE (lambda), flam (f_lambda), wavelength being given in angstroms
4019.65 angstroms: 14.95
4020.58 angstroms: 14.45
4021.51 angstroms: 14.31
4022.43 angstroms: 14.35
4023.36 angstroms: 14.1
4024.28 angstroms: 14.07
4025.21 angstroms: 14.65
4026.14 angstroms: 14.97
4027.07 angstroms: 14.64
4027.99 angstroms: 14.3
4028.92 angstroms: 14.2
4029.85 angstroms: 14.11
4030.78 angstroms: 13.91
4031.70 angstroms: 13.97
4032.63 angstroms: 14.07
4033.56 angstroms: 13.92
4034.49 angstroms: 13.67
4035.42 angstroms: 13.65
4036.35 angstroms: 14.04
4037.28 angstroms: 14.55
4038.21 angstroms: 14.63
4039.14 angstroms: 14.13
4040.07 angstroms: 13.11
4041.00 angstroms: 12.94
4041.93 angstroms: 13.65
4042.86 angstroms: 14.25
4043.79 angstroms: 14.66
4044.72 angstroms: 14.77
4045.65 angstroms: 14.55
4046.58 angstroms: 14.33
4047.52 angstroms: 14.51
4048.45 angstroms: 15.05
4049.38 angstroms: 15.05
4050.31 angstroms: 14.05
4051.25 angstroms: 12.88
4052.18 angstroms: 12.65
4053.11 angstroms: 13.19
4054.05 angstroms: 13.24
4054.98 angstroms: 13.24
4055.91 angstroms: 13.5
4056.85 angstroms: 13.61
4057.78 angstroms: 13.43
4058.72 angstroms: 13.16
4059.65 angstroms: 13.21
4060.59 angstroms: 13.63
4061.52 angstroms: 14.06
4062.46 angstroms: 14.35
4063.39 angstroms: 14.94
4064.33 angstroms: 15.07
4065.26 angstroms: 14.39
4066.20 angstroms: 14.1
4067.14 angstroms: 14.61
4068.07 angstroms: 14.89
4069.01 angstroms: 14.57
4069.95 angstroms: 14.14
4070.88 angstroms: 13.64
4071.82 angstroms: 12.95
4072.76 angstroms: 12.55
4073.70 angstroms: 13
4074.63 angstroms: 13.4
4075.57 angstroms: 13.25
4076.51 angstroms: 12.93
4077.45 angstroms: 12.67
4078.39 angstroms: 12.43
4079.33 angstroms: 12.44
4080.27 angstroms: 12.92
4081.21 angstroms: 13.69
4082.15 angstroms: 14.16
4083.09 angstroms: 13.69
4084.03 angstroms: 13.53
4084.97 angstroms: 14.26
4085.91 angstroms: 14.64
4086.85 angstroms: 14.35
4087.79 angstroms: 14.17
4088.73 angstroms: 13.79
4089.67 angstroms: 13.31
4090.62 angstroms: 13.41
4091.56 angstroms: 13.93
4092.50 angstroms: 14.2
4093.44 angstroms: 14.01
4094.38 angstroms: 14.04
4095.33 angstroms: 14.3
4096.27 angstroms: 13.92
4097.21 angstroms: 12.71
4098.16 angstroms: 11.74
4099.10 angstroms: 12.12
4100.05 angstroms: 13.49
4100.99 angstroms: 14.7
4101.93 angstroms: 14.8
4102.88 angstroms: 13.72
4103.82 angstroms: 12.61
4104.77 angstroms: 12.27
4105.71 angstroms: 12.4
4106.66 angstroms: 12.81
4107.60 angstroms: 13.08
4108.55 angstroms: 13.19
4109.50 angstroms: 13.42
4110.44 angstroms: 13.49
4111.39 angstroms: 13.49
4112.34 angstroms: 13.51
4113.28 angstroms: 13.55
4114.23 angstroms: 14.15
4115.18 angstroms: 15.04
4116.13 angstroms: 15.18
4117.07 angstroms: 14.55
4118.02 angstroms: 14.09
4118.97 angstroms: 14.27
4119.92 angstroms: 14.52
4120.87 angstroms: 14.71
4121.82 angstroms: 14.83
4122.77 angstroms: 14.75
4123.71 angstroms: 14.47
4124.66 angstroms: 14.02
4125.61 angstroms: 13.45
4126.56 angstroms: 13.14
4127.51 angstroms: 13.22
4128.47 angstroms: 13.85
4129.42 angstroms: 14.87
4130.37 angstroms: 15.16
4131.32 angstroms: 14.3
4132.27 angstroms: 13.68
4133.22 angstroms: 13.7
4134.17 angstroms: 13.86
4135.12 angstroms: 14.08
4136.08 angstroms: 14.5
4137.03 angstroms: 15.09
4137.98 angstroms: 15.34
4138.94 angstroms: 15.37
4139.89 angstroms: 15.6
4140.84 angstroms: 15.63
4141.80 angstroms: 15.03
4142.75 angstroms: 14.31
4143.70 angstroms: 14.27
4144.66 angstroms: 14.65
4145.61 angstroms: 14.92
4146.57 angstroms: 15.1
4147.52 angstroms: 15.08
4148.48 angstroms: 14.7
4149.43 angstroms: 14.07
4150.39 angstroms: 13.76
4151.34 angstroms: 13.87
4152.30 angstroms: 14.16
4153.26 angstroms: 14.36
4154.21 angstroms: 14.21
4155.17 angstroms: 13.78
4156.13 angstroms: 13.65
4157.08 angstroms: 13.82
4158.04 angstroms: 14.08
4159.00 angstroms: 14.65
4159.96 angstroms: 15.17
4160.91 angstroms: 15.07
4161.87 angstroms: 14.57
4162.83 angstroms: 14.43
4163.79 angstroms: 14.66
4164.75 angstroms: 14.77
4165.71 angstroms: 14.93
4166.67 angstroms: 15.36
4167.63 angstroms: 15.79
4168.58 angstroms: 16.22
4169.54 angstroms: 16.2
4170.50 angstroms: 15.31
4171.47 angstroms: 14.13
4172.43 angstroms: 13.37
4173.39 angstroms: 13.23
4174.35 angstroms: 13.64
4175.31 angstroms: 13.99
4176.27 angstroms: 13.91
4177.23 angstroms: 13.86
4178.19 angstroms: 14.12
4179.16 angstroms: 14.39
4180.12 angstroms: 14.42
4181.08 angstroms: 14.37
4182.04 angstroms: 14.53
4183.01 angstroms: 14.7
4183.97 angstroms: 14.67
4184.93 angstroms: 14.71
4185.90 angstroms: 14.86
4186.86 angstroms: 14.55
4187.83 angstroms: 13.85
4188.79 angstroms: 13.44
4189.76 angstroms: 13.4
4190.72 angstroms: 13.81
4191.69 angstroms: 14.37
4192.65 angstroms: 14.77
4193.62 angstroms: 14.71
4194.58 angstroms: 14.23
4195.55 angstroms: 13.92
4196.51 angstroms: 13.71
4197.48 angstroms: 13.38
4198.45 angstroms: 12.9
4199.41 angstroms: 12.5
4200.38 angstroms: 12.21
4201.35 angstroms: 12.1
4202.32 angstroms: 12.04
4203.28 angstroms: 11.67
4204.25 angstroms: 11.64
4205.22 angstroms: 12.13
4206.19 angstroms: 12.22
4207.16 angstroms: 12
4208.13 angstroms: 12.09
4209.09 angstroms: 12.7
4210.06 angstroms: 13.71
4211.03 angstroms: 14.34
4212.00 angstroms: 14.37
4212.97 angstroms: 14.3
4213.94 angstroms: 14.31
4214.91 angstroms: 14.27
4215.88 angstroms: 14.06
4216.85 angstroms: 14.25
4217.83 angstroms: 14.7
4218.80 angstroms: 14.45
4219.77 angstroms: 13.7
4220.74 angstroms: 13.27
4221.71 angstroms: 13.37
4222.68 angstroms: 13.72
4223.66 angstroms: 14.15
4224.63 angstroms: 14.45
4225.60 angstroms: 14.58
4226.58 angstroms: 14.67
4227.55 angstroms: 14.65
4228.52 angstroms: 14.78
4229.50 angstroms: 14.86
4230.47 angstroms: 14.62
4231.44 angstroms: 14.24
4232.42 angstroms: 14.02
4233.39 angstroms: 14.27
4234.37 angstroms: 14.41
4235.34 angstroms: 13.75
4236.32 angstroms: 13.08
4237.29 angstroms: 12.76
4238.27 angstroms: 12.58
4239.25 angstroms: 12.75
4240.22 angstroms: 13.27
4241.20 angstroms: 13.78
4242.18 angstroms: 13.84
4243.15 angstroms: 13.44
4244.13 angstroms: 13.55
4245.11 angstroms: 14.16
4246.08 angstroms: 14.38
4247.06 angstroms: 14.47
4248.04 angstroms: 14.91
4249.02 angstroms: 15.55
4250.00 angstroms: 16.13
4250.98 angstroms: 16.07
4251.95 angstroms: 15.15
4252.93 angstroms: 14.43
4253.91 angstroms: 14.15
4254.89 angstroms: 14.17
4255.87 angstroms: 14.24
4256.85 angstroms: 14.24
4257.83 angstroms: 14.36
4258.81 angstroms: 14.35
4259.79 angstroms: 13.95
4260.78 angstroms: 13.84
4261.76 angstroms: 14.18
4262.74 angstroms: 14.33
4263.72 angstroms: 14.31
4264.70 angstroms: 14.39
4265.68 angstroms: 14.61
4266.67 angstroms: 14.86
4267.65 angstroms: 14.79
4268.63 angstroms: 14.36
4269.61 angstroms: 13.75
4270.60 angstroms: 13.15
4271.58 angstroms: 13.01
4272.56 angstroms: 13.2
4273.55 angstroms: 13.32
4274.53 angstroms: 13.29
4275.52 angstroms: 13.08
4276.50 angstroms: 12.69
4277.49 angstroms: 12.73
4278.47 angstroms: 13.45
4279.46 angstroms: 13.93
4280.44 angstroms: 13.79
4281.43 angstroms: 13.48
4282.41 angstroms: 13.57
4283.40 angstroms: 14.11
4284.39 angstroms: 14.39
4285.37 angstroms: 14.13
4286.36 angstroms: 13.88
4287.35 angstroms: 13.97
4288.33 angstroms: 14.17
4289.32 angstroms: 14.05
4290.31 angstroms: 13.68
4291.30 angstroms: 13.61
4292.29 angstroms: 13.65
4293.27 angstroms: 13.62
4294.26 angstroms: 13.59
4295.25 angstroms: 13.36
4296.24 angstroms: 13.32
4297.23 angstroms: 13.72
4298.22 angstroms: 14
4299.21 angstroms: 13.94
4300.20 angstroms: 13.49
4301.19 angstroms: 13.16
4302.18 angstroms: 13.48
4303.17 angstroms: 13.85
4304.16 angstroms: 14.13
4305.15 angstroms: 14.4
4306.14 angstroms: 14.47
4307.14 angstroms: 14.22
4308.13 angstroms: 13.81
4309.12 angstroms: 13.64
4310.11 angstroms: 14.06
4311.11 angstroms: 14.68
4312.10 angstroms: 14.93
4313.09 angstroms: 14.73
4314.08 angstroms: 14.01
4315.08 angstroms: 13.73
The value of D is 1.74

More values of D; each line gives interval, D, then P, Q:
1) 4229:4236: 1.76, 100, 14.3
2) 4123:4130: 1.75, 97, 13.9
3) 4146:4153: 1.76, 101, 14.4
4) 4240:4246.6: 1.72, 91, 13.8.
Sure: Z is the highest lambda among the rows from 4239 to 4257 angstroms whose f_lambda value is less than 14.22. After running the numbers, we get 4254.89 angstroms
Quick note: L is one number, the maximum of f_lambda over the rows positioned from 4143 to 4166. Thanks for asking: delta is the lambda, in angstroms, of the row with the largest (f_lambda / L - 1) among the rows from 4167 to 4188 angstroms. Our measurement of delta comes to 4168.58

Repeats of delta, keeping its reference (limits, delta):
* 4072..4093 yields 4085.91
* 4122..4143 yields 4140.84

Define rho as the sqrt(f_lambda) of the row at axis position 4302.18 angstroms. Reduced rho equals 3.67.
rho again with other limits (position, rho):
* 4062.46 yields 3.79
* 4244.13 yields 3.68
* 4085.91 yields 3.83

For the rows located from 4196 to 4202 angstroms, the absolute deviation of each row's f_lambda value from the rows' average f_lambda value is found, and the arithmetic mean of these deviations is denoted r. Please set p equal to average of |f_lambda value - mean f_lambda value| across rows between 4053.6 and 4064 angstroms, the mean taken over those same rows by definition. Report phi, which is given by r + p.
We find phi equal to 1.0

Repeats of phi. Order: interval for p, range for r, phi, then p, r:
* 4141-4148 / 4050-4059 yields 0.6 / 0.3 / 0.28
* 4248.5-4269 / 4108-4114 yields 0.6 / 0.5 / 0.09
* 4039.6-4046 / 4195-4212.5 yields 1.4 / 0.6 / 0.78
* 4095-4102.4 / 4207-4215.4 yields 1.8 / 1.0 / 0.87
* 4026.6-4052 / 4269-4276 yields 0.6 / 0.4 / 0.17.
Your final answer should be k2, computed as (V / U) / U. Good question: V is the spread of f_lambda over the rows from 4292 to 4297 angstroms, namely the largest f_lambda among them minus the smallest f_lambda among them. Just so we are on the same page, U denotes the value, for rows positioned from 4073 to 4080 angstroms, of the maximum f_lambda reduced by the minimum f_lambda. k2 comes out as 0.4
